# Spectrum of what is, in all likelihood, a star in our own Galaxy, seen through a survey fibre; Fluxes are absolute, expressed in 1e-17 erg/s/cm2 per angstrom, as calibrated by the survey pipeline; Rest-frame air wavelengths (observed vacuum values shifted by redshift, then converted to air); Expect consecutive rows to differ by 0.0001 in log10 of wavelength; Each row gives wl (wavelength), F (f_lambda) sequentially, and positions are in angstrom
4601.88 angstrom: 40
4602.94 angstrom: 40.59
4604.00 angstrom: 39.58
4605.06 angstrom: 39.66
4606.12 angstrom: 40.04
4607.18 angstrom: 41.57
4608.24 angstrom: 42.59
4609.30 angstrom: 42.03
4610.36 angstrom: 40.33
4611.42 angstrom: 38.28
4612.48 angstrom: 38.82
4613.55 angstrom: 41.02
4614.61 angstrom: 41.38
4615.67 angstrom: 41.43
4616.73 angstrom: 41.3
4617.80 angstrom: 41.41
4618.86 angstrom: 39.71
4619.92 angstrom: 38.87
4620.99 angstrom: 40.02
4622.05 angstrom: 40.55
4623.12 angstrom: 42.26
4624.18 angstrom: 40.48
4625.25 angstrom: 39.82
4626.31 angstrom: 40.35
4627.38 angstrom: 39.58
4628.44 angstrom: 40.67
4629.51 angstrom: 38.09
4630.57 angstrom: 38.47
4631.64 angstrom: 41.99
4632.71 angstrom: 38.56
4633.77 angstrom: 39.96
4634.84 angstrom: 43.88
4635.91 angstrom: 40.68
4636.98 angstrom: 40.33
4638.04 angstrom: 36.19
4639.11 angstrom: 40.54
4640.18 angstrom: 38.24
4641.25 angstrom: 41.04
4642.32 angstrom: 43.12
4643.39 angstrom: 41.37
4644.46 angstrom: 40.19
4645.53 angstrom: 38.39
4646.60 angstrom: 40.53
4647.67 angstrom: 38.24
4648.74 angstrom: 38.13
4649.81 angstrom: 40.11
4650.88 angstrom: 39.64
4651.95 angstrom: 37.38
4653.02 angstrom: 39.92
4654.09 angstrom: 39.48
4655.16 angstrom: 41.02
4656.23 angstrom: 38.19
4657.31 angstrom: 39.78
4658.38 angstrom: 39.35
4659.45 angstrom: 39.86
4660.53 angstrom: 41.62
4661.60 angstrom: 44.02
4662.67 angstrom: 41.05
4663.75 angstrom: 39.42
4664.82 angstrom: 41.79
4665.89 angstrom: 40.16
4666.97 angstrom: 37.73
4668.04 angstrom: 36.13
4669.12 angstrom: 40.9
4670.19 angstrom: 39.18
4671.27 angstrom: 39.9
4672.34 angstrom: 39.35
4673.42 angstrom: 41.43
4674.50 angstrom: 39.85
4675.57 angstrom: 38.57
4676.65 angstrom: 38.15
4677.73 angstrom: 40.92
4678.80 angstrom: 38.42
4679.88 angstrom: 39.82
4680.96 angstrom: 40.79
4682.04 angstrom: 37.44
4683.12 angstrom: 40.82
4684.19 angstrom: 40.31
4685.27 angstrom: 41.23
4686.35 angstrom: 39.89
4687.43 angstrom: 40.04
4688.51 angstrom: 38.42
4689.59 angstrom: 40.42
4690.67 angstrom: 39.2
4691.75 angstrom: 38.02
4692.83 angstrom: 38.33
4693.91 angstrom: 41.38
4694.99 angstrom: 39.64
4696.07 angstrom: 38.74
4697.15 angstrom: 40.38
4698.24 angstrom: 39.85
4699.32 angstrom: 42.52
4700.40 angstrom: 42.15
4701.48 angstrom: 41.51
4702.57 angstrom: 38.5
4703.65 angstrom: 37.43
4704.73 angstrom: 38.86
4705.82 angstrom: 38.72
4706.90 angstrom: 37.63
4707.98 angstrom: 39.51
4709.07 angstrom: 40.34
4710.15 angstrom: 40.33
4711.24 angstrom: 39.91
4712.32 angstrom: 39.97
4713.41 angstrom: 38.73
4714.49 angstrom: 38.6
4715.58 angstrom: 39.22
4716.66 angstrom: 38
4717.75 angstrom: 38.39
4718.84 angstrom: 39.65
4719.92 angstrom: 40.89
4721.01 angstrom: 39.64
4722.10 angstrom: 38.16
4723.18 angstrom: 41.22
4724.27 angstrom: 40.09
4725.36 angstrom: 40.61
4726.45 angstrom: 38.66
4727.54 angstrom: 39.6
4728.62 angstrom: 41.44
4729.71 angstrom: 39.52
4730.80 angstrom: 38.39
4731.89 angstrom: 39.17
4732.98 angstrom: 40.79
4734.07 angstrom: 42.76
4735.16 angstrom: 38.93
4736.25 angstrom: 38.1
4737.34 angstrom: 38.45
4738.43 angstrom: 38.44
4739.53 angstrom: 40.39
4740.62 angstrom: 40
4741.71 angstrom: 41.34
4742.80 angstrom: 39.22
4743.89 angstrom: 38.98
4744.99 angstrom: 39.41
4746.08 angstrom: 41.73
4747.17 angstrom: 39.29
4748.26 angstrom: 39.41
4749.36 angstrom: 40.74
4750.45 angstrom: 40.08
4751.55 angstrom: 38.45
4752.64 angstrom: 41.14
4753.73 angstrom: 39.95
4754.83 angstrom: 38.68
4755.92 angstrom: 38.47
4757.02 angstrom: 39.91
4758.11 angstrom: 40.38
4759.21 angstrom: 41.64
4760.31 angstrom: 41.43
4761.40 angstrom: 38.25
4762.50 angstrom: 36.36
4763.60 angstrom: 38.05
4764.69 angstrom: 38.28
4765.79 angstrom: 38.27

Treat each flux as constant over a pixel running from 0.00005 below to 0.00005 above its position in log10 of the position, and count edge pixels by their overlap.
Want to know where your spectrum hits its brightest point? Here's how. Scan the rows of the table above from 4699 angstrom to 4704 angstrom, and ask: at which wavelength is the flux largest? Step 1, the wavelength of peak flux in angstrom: 4699.32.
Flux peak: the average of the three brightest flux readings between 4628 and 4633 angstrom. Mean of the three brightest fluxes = 40.4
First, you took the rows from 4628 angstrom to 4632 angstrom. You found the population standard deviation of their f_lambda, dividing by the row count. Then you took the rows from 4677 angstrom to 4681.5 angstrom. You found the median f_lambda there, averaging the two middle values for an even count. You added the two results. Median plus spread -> 41.9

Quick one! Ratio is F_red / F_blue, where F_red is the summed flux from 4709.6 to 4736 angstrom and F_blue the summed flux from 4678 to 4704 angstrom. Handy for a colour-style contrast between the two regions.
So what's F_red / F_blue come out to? 0.997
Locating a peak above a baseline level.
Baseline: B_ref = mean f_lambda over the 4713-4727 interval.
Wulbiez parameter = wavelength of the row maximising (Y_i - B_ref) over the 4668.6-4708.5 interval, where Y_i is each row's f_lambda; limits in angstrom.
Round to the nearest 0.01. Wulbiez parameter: 4699.32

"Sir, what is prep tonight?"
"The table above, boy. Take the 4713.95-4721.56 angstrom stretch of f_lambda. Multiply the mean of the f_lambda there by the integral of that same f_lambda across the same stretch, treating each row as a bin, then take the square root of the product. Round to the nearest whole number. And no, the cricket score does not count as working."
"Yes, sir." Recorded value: 108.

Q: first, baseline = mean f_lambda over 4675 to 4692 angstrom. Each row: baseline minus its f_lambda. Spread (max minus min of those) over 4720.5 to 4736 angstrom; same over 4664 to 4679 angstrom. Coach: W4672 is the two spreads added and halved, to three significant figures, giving 5.13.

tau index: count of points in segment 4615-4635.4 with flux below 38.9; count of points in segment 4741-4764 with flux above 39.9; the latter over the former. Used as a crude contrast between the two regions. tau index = 2.5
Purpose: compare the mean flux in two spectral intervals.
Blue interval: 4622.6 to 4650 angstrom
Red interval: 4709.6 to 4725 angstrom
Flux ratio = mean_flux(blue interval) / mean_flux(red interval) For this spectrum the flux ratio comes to 1.014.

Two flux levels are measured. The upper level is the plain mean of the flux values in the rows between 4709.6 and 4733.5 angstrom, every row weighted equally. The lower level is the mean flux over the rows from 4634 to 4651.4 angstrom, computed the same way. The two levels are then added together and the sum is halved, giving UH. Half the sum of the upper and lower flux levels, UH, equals 39.8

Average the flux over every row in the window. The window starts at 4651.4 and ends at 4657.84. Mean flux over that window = 39.3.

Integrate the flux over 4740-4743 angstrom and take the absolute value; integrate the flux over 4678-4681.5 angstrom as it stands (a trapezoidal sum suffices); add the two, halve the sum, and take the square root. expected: 11.4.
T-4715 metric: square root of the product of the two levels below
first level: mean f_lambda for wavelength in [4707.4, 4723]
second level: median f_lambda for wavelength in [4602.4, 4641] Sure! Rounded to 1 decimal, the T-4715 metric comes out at 39.9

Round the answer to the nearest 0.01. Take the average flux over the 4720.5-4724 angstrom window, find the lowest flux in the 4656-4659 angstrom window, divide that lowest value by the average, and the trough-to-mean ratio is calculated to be 0.96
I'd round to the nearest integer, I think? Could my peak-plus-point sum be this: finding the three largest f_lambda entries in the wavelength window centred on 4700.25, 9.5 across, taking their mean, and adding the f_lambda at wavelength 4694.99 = 82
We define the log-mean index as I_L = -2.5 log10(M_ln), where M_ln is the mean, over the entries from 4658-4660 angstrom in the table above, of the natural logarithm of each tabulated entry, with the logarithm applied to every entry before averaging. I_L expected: -1.41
